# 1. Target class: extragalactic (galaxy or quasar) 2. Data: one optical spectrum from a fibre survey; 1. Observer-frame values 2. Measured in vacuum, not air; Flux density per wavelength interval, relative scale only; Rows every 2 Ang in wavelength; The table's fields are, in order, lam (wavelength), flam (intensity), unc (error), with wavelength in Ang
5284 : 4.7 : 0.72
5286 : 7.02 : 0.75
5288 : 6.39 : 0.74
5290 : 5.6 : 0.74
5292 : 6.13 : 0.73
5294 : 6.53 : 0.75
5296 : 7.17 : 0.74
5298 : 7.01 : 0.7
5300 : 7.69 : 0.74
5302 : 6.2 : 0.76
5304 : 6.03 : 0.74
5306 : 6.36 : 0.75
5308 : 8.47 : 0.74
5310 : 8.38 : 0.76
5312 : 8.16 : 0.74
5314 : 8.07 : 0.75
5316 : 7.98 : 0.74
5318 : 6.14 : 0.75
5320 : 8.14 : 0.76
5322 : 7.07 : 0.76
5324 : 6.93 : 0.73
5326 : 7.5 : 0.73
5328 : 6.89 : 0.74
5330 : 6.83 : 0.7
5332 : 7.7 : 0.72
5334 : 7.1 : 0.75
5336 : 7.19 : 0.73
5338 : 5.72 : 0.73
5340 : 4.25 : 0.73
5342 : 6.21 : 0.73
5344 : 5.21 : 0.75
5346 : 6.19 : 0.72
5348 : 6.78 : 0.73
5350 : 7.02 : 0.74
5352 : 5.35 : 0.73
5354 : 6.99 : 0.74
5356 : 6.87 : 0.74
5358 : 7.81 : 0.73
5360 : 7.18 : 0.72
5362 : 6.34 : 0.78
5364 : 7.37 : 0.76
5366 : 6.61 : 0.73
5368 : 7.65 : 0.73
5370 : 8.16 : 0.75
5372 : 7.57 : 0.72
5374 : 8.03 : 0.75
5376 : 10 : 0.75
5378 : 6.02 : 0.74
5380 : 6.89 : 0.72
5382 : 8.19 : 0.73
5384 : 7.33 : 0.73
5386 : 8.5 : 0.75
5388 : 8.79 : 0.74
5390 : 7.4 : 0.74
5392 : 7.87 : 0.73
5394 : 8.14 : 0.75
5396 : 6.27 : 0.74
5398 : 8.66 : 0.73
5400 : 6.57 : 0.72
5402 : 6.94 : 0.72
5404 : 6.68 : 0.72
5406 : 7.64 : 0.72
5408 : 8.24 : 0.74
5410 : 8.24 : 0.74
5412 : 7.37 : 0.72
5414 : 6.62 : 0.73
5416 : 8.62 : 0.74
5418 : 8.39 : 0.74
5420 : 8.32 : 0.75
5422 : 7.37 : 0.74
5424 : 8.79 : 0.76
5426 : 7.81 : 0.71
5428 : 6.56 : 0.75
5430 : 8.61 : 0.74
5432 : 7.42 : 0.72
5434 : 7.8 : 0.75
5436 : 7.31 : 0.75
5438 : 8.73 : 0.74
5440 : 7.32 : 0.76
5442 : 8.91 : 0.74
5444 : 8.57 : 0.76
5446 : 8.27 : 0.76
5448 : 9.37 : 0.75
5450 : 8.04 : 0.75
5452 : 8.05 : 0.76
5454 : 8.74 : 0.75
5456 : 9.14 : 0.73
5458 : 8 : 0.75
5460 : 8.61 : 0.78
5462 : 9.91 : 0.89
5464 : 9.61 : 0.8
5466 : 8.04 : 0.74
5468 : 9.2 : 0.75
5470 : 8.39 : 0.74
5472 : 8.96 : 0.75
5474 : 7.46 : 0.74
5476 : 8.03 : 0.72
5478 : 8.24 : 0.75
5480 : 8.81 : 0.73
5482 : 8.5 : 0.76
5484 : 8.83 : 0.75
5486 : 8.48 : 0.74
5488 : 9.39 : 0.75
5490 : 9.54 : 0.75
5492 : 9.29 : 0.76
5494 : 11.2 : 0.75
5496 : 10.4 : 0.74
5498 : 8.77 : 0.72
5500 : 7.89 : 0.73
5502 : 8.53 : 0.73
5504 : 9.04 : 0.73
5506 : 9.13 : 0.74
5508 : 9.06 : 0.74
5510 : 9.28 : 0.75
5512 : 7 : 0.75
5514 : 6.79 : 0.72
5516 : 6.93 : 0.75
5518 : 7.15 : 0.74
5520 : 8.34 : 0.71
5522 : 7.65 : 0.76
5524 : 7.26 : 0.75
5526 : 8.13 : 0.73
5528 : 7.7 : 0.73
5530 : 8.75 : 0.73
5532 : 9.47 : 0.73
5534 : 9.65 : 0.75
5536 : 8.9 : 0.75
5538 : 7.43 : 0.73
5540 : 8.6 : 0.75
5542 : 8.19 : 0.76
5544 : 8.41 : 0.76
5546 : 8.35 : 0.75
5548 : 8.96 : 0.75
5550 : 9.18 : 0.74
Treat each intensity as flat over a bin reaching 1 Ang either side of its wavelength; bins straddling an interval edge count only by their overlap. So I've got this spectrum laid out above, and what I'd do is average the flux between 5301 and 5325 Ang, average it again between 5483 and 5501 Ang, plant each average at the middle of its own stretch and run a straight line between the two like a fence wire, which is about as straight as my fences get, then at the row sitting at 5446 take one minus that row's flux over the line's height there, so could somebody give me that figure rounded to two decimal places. 0.06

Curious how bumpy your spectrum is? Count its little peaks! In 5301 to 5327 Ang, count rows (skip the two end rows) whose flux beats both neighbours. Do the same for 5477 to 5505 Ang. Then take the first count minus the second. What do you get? -2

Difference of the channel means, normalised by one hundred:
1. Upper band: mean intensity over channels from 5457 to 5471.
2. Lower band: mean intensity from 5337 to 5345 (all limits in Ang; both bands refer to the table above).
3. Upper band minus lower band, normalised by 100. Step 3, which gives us 0.035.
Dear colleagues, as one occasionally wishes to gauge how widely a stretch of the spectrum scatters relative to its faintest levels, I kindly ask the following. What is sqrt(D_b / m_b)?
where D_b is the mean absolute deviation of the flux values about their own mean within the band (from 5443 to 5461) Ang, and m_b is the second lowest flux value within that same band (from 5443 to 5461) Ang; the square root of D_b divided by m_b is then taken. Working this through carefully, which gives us 0.22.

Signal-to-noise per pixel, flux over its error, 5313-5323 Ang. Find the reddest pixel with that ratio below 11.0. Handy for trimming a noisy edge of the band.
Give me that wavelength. 5322 Ang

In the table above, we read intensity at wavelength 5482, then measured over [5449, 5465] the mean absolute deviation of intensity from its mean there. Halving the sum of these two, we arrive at 4.5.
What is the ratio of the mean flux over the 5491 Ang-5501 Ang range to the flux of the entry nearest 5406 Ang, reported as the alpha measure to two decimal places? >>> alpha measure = 1.24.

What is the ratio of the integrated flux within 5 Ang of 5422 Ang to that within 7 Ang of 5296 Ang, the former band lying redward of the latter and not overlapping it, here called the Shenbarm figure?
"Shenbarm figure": 0.9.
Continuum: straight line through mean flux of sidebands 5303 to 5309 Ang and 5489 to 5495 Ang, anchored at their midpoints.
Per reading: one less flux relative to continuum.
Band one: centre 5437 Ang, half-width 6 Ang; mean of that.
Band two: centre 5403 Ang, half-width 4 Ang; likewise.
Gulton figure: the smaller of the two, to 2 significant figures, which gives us 0.13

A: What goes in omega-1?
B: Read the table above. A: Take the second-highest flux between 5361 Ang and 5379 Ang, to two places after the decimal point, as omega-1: 8.16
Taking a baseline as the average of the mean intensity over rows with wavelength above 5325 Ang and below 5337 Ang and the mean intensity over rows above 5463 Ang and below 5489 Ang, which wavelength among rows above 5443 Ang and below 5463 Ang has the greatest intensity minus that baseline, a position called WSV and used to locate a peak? 5462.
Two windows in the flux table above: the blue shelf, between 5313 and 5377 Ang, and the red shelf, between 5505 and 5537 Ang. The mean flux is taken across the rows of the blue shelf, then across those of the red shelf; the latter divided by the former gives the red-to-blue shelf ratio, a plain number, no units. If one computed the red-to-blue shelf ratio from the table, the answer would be 1.17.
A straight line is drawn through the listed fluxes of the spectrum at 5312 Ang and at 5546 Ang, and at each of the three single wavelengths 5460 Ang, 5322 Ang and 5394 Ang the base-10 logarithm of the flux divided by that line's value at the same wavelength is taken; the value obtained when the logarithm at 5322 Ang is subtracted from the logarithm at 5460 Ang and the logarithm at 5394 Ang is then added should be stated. 0.08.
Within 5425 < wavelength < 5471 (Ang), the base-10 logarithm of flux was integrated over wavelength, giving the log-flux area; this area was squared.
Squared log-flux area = 1793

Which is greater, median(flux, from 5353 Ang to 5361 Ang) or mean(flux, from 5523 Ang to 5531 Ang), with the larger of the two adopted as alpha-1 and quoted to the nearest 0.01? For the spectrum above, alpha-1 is 7.96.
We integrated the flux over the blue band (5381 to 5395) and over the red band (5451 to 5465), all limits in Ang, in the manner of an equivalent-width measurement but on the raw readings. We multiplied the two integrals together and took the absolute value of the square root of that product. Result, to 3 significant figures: 118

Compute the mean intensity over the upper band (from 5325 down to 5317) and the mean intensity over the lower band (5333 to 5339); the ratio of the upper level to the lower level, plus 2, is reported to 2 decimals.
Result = 3.06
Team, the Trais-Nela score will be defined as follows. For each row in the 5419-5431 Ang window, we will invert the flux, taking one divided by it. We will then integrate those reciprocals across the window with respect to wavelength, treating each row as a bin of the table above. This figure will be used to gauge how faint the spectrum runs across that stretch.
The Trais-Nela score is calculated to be 1.53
